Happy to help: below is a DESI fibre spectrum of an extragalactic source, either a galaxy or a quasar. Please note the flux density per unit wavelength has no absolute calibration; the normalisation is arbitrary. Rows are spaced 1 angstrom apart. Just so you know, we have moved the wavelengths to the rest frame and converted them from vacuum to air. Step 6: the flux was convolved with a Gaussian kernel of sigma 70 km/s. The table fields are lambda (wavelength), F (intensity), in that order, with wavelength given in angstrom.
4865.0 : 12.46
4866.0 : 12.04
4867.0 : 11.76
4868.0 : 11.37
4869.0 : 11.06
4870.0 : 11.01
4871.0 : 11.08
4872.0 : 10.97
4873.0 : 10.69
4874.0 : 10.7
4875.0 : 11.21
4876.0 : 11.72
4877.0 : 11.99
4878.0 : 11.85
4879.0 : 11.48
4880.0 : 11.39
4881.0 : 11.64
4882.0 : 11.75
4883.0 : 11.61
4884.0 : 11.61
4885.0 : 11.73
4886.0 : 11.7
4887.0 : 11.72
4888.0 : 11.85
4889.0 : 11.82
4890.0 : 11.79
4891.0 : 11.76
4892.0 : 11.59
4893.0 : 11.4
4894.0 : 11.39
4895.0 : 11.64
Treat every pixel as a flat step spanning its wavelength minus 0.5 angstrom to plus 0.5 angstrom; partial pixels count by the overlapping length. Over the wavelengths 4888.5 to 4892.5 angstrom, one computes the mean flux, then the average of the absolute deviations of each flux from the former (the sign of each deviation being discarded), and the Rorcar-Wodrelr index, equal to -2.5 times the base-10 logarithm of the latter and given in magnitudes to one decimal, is 2.8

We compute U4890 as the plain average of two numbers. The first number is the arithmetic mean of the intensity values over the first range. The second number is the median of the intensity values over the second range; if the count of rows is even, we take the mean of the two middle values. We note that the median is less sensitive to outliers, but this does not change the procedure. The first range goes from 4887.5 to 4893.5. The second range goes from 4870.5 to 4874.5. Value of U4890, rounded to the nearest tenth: 11.3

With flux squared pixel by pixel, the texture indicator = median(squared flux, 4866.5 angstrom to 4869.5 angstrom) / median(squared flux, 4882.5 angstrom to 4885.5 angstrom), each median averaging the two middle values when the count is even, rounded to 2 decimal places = 0.96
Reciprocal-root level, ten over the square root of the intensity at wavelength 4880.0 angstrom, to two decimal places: 2.96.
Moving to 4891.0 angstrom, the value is 2.92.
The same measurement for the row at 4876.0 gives 2.92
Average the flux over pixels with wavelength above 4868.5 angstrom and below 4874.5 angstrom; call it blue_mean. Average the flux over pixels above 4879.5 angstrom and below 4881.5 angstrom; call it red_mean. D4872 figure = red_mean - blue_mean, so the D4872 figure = 0.6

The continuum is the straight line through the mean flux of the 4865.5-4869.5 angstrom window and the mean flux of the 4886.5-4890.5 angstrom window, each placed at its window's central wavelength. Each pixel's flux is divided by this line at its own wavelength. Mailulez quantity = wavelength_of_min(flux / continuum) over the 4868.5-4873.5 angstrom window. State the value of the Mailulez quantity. 4873.0 angstrom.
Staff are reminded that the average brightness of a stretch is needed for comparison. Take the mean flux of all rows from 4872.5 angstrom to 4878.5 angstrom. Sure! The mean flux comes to 11.4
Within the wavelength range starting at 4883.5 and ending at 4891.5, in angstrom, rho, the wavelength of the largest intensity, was 4888.0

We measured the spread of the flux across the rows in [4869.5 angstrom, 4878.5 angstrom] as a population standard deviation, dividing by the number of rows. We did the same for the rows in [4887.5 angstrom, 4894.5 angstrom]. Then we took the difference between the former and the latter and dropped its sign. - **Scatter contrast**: 0.28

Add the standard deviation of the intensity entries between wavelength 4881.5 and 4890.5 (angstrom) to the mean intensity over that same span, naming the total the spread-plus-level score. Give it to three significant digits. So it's 11.8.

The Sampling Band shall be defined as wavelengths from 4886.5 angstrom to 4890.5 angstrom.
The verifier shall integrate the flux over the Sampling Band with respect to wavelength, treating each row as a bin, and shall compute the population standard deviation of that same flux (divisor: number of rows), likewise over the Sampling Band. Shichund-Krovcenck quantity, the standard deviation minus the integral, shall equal -47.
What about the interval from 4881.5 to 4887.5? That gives -70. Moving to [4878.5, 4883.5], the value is -58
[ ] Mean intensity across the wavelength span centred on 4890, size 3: 11.8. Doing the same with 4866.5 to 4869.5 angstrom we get 11.4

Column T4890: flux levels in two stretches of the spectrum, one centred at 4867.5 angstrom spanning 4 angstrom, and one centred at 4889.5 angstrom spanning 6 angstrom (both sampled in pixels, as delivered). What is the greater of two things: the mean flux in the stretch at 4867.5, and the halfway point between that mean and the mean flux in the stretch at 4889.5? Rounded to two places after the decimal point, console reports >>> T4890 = 11.66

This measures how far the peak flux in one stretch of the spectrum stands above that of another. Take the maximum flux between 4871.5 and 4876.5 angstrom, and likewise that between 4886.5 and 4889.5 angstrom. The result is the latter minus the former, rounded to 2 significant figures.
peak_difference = 0.13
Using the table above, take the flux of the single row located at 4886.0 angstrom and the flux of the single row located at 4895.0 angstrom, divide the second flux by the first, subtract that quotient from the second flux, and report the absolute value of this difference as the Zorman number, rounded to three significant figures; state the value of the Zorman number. 10.6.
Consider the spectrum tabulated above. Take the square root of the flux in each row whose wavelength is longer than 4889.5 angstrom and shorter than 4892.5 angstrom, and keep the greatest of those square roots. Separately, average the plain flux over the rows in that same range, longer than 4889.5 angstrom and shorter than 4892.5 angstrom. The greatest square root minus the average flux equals -8.28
